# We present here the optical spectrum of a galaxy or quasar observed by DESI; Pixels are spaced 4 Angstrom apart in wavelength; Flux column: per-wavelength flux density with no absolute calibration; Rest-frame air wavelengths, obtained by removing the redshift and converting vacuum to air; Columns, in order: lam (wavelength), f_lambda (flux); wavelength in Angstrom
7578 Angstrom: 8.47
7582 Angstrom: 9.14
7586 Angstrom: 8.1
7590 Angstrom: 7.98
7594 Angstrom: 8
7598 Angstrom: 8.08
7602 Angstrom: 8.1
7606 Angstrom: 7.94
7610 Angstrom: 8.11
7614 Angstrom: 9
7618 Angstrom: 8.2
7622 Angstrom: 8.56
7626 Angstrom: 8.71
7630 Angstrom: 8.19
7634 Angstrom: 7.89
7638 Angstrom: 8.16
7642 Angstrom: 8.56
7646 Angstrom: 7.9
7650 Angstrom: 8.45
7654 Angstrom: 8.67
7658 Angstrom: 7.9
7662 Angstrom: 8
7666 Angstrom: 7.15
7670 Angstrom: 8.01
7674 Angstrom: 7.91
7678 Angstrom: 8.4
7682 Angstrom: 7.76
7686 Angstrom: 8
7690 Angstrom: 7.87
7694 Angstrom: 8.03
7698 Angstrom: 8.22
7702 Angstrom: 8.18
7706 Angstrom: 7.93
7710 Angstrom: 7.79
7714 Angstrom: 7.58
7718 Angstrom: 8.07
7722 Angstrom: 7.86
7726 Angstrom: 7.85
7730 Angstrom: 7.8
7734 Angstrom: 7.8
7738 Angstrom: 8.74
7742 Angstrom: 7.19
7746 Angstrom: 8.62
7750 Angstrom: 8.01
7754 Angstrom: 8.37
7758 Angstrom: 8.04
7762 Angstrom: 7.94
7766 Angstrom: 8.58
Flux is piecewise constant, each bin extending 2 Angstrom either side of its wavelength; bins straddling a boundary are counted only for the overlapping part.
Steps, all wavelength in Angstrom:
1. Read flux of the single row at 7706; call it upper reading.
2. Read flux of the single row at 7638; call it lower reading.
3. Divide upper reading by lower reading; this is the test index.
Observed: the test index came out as 0.97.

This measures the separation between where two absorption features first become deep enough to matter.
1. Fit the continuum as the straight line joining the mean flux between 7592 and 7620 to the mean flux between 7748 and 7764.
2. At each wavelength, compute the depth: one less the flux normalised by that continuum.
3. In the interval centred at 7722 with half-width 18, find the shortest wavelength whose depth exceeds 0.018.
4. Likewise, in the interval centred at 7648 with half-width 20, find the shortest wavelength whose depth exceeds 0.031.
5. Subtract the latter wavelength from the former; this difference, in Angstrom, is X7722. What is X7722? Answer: 72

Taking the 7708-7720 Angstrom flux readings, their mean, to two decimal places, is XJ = 7.81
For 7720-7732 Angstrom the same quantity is 7.84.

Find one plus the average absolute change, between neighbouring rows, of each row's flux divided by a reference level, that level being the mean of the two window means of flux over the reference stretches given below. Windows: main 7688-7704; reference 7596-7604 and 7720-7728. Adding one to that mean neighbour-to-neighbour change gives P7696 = 1.02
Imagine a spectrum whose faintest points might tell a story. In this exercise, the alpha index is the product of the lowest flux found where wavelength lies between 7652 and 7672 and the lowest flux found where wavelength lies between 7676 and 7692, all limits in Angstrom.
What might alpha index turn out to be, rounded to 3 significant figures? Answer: 55.5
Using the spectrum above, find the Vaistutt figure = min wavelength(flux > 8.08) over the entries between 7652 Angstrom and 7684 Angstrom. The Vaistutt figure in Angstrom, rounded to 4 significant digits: 7654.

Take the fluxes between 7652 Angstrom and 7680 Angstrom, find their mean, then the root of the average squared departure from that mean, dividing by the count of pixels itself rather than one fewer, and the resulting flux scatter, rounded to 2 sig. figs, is 0.44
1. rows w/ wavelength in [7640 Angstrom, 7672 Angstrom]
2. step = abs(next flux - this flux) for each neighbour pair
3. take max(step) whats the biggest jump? 0.86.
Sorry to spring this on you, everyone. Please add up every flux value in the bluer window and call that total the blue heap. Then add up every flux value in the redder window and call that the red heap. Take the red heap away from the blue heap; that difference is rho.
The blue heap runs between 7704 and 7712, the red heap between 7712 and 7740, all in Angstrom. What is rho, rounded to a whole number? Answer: -40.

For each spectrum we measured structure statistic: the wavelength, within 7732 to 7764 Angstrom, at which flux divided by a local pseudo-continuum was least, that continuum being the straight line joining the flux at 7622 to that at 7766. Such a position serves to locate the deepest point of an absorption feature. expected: 7742 Angstrom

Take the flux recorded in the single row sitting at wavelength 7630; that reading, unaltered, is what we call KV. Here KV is 8.19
